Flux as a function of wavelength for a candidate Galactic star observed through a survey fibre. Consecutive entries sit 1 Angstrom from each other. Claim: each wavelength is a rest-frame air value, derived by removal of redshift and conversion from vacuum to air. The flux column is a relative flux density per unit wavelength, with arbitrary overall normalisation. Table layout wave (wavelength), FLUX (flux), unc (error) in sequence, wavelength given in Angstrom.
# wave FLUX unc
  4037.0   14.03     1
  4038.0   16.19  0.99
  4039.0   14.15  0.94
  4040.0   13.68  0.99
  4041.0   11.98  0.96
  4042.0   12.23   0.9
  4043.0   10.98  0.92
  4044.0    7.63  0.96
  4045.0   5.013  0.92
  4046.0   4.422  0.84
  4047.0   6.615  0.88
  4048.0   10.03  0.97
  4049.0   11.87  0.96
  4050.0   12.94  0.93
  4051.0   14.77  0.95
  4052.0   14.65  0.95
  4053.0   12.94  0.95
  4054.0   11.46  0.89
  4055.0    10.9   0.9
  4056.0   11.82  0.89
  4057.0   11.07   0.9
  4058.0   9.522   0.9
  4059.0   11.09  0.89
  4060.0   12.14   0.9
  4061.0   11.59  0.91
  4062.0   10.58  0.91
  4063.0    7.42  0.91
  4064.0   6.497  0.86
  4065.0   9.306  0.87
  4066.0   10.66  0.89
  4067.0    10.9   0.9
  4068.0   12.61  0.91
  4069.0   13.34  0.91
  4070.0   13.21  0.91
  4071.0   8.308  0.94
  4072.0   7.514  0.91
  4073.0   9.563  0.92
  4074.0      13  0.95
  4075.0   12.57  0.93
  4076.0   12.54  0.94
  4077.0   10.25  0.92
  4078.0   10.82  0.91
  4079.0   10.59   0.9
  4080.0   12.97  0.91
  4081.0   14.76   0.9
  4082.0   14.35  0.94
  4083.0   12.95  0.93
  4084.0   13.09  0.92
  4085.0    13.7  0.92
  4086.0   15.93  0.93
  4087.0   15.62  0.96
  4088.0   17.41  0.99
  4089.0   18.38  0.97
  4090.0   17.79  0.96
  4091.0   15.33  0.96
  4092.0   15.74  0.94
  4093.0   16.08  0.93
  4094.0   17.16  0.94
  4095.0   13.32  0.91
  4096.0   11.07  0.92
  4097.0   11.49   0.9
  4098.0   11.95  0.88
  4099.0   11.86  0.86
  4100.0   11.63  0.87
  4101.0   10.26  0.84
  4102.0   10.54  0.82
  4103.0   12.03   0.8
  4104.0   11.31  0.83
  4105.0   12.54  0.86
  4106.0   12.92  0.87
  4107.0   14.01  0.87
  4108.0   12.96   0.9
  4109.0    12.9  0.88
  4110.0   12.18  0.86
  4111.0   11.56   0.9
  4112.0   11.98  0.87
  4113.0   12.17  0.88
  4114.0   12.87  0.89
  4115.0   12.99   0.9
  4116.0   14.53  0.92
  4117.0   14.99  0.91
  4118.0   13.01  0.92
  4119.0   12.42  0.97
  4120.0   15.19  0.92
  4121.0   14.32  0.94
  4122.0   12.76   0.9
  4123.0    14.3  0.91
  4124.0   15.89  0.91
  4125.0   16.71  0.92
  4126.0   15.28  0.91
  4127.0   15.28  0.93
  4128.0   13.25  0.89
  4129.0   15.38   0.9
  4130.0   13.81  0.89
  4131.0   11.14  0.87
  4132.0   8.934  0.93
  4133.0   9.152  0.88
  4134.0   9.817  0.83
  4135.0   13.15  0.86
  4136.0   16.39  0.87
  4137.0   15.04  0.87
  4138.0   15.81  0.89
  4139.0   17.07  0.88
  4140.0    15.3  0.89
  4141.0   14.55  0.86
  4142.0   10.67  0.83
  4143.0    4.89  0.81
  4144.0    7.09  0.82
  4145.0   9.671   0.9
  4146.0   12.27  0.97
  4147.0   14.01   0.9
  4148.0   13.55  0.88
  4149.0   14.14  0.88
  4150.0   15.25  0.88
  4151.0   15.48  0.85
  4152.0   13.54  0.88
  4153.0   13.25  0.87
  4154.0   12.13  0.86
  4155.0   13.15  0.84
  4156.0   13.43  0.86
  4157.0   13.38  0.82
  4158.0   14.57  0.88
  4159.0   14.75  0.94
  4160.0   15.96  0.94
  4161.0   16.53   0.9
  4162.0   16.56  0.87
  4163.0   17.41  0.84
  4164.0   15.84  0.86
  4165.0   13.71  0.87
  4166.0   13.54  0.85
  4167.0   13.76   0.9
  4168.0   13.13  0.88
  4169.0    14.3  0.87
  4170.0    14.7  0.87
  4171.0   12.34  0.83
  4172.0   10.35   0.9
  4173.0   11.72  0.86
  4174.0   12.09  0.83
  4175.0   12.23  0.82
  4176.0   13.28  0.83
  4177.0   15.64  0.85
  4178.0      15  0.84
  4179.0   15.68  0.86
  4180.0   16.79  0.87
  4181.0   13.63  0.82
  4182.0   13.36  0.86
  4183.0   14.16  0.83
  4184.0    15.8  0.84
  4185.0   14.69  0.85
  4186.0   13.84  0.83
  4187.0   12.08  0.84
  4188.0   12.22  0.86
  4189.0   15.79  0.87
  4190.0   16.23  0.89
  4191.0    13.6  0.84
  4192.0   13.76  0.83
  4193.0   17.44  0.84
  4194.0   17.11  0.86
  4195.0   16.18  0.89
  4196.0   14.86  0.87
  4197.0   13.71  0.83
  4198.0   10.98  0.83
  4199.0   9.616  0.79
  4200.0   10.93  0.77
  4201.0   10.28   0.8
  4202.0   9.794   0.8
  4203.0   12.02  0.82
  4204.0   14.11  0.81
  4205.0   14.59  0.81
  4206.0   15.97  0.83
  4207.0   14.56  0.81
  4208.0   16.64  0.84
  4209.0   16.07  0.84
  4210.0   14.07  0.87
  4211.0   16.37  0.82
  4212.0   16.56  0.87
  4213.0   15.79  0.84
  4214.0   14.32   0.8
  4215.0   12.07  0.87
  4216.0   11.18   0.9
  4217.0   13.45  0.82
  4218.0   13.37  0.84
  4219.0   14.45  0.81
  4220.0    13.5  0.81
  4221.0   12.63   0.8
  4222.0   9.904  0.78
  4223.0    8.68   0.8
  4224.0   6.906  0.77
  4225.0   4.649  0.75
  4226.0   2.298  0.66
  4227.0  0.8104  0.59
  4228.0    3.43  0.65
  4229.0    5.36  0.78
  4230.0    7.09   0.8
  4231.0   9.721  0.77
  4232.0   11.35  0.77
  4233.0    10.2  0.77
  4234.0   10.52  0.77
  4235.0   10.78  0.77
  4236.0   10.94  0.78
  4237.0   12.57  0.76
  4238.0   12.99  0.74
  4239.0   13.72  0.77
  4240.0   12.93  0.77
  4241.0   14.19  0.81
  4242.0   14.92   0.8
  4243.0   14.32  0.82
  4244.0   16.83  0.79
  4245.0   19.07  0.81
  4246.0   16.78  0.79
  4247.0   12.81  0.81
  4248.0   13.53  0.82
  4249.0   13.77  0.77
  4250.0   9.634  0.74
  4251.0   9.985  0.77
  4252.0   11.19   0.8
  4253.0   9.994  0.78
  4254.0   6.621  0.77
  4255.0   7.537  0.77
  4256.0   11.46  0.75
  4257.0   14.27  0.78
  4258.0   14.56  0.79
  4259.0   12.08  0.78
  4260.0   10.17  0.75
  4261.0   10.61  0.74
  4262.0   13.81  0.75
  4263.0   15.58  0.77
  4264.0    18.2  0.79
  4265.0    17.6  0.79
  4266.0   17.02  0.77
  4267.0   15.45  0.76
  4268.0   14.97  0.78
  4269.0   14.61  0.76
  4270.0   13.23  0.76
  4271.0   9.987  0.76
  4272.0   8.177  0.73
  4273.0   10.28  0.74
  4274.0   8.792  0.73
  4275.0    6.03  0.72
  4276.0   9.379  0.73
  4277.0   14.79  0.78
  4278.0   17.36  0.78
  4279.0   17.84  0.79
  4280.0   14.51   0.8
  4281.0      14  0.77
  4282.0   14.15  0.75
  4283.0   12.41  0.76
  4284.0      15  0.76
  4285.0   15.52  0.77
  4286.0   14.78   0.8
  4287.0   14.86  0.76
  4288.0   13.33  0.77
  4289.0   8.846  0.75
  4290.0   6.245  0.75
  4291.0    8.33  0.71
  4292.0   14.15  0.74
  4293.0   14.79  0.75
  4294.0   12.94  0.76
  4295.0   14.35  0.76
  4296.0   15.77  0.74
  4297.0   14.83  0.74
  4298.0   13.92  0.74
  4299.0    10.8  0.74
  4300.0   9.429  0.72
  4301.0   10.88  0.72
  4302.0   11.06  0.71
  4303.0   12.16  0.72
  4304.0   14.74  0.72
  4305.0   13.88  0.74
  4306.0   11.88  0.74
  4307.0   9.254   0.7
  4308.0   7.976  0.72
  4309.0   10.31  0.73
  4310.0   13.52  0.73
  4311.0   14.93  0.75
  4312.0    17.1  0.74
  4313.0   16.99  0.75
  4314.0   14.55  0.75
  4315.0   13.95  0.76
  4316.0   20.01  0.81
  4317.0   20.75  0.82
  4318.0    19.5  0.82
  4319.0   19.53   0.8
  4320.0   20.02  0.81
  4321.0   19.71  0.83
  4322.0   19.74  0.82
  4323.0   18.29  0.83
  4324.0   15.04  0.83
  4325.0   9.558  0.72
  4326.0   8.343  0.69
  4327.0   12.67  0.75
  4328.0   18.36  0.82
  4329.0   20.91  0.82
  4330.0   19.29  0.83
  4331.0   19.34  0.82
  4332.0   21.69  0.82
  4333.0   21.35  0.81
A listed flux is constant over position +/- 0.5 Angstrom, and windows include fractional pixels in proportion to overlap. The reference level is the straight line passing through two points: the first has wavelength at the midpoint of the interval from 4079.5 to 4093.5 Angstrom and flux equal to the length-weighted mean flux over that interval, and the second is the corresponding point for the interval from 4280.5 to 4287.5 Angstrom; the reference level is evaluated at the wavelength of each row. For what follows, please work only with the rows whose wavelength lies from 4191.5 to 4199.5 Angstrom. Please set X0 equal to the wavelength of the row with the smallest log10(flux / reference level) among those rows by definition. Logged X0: 4199.0 Angstrom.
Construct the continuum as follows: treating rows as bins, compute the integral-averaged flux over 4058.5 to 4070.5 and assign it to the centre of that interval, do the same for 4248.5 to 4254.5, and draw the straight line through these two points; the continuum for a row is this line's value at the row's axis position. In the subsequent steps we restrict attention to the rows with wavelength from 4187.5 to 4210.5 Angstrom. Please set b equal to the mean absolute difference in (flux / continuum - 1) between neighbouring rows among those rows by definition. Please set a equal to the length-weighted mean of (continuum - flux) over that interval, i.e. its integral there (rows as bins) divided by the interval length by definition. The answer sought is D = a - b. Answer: -3.72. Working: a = -3.6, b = 0.145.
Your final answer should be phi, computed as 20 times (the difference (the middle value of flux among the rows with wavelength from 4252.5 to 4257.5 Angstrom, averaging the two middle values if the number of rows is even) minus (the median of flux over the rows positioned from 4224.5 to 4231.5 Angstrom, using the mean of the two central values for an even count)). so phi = 107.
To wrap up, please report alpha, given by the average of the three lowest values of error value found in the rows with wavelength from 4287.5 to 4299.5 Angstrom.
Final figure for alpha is 0.73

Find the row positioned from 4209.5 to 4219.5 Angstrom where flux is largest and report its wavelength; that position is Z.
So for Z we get 4212.0 Angstrom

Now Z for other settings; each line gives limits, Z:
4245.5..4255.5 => 4246.0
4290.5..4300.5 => 4296.0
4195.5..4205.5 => 4196.0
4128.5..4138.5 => 4136.0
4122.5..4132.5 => 4125.0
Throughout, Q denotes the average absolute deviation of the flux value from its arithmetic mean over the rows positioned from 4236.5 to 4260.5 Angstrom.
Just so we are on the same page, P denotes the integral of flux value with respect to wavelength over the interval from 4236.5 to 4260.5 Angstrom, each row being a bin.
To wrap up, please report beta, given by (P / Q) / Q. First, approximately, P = 306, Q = 2.2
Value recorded 64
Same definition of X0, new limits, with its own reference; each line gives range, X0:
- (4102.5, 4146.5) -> 4143.0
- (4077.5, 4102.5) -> 4101.0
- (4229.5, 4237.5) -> 4230.0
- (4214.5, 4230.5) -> 4227.0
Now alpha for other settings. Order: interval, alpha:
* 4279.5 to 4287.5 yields 0.76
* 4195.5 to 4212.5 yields 0.79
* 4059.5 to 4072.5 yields 0.87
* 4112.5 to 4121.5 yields 0.89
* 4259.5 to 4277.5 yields 0.73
